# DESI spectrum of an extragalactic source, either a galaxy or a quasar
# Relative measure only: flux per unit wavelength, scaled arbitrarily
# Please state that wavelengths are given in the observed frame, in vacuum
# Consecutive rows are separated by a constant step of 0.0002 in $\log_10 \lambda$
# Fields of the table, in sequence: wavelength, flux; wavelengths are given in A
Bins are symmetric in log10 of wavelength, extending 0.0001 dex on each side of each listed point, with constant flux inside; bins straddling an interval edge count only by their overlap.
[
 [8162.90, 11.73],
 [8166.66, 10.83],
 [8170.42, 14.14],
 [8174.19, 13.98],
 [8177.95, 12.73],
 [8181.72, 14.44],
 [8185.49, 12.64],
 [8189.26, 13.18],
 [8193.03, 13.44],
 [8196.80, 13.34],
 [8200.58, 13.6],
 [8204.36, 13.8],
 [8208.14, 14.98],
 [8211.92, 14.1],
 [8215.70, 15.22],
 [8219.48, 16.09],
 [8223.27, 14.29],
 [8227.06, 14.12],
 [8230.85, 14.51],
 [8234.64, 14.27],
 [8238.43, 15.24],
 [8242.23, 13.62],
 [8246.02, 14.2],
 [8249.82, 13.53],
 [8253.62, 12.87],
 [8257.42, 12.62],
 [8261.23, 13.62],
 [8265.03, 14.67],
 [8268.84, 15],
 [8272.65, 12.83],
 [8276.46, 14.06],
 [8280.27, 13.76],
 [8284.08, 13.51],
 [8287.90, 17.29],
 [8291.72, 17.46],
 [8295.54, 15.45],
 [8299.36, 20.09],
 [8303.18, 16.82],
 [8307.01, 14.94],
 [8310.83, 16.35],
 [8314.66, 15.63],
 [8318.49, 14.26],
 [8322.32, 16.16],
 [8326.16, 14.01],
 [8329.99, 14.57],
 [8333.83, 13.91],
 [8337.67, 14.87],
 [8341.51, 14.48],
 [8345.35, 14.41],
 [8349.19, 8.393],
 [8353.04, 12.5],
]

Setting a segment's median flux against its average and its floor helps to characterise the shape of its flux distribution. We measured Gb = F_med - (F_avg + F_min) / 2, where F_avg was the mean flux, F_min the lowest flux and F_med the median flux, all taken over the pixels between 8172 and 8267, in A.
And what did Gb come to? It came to 0.69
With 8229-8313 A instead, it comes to 0.65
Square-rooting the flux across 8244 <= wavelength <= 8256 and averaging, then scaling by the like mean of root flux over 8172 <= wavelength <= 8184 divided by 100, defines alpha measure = 0.136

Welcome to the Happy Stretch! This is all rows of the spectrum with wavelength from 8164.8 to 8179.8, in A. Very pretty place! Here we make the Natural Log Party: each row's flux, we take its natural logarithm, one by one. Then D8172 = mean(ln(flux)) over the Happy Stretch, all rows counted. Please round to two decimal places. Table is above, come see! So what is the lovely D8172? 2.55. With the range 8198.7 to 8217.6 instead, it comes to 2.66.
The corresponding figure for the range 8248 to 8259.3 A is 2.57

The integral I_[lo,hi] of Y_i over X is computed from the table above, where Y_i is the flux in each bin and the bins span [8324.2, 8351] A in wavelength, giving 363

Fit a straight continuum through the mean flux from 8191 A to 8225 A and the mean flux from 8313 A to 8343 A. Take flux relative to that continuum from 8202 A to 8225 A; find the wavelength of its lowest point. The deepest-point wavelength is 8204.36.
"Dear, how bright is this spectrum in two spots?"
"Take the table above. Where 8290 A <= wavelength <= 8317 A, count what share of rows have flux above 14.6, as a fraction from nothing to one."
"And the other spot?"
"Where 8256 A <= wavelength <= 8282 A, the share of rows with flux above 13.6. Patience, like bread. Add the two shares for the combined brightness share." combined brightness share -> 1.7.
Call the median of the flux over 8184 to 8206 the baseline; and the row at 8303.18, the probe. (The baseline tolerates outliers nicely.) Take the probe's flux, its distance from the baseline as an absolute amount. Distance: 3.4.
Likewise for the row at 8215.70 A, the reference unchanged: 1.8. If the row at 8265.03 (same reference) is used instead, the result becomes 1.3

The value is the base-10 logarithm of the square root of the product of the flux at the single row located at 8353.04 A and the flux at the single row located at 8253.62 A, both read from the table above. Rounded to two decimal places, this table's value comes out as 1.10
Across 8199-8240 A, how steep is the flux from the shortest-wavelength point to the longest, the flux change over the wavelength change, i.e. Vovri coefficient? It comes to 0.043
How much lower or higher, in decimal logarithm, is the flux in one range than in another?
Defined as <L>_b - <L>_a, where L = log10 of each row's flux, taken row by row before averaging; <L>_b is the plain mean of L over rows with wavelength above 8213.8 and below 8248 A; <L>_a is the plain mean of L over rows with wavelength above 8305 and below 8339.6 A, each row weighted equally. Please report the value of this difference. -0.010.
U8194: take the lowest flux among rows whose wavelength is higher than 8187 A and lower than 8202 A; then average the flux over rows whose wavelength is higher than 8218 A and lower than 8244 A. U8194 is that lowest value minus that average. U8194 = -1.4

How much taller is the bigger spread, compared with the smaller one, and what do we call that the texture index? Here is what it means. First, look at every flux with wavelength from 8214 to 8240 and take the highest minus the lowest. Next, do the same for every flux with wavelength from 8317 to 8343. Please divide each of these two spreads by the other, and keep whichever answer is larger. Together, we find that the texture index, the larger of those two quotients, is 1.14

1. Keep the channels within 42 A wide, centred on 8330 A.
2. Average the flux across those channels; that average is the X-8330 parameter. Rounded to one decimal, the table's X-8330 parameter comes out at 14.3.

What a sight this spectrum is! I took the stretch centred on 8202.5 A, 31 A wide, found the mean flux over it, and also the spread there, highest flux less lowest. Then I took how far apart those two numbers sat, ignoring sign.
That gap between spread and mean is 11.9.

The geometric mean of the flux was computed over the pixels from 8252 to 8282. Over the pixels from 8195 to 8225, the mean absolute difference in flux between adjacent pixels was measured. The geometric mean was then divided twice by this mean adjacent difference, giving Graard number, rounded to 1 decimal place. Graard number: 16.8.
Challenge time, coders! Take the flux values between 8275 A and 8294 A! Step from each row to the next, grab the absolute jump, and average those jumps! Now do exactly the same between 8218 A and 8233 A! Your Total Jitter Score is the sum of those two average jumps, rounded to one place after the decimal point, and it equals 1.9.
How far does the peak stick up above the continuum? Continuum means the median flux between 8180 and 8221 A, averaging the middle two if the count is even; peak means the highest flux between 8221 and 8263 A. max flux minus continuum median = 1.4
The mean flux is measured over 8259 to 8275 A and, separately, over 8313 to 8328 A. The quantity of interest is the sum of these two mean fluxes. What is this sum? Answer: 29.0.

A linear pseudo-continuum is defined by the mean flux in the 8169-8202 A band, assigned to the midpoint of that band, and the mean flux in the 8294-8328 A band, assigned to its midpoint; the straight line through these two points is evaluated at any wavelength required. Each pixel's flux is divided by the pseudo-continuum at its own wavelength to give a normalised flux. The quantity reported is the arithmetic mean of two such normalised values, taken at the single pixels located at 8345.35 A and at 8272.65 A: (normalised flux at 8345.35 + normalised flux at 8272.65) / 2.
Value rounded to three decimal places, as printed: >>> 0.854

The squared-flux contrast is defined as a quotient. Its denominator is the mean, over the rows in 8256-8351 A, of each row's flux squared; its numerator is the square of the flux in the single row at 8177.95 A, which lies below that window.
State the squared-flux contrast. 0.73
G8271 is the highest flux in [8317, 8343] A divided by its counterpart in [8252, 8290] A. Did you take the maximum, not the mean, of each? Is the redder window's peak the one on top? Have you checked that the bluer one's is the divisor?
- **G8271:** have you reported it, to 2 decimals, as 0.93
